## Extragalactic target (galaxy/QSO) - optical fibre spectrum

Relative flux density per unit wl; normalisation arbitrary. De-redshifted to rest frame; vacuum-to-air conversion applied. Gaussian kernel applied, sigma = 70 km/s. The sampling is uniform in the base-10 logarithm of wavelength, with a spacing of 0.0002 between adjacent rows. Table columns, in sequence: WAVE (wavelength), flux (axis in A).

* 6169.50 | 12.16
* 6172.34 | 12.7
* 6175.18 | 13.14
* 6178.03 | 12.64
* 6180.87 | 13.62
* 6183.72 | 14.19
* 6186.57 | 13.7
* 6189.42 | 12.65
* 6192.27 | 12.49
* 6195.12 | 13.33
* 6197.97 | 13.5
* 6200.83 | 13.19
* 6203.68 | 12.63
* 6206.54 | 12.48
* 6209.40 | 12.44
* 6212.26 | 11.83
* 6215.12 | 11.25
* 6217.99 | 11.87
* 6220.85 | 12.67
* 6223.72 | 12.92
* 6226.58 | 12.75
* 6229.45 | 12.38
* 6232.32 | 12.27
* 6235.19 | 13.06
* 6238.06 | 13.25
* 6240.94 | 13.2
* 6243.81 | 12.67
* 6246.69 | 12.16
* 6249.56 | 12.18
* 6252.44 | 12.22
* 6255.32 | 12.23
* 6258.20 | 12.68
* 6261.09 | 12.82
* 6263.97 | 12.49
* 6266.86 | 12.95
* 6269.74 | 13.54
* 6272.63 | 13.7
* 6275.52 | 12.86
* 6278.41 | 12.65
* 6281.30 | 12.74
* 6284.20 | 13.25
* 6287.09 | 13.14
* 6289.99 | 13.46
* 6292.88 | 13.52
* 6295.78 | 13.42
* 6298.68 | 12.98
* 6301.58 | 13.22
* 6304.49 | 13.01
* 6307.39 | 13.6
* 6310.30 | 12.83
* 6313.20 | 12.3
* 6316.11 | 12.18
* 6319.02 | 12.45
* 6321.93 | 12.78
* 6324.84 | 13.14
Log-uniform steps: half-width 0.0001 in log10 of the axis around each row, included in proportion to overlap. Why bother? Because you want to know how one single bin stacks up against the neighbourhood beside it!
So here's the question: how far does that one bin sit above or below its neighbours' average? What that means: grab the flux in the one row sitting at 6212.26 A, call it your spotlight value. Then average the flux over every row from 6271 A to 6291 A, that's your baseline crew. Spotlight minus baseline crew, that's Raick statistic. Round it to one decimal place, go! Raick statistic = -1.3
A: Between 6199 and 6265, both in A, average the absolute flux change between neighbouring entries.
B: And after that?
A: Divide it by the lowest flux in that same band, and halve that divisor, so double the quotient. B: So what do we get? 0.059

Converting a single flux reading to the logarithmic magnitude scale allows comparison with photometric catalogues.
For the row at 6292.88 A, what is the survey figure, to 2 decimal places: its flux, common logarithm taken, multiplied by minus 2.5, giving -2.83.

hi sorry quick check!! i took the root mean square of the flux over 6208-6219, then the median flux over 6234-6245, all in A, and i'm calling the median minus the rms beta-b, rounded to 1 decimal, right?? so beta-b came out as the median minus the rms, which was 1.3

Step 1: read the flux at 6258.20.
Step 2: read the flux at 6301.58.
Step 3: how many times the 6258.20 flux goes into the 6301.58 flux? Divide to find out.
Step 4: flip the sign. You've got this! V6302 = -1.04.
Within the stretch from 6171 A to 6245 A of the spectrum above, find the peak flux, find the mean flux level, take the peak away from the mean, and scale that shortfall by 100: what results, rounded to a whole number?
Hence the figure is -139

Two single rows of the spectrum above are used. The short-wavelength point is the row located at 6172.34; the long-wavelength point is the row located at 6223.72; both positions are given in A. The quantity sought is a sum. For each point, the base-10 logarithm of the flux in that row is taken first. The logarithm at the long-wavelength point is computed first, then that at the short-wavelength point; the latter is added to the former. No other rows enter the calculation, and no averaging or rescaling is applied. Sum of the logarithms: 2.22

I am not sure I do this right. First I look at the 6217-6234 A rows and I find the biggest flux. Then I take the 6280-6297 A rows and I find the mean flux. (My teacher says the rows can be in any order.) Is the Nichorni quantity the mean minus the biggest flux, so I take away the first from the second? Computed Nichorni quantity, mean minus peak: 0.34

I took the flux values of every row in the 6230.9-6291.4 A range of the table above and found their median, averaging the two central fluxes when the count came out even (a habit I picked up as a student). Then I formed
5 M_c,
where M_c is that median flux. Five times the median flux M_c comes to 64.1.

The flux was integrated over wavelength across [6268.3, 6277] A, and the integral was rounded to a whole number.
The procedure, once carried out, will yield 116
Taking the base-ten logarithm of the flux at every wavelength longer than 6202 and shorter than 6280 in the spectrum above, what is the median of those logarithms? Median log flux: 1.10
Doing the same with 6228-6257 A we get 1.09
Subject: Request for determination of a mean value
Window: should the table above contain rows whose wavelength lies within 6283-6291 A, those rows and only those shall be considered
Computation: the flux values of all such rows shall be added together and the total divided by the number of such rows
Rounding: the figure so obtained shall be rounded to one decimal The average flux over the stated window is 13.3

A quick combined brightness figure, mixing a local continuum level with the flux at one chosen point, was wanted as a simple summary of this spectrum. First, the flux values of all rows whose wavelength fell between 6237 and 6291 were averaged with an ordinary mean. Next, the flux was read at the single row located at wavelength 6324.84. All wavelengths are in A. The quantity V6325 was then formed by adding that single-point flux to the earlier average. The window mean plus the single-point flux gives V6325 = 26.0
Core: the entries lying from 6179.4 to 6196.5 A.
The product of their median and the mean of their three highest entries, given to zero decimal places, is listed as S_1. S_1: 186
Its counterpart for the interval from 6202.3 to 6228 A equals 159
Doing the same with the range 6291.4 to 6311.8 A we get 179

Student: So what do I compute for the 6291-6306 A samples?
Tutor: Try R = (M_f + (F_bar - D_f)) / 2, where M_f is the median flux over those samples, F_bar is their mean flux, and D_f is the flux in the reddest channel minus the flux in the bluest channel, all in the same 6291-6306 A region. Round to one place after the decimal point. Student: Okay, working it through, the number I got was 13.5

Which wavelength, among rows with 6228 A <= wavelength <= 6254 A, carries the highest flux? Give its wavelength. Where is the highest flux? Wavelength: 6238.06 A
